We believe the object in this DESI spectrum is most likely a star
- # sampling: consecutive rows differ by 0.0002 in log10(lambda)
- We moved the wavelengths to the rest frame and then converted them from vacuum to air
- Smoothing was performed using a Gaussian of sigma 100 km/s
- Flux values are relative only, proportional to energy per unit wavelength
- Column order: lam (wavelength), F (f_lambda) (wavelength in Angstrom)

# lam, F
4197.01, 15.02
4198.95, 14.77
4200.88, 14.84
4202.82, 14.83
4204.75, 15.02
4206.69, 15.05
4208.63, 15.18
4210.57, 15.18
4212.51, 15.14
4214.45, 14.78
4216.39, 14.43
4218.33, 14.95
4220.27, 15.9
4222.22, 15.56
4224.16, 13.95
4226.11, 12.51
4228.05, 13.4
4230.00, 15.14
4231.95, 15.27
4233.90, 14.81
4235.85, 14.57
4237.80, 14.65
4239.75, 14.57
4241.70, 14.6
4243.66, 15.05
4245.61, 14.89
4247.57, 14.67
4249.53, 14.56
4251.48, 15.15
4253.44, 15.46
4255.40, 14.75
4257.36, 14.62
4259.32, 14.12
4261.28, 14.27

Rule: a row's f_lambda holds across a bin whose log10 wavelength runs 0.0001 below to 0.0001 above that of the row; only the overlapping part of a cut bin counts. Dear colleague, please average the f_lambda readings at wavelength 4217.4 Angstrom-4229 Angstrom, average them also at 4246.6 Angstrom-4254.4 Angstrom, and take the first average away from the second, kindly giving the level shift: 0.58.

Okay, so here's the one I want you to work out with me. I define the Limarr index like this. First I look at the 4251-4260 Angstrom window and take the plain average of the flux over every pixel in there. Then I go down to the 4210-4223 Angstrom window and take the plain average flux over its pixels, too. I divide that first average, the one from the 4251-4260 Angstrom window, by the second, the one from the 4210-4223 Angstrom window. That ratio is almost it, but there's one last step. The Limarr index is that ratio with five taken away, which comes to -4.02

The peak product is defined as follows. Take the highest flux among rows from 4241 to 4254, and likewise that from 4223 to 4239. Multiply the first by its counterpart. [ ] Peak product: 236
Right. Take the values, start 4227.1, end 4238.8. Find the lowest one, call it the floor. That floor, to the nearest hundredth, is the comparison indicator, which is 13.40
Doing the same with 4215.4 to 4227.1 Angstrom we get 12.51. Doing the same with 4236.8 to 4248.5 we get 14.57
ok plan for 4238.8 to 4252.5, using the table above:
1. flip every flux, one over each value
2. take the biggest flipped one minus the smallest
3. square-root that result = 0.052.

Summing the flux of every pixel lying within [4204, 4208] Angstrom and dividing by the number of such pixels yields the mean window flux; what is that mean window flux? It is 15.0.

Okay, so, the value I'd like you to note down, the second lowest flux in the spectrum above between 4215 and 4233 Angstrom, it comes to 13.4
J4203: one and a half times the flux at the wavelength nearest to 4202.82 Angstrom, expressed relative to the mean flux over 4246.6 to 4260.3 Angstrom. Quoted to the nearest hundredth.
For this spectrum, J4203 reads 1.51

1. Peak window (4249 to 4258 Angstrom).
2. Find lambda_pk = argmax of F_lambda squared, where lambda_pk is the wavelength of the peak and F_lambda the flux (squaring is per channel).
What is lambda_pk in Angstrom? 4253.44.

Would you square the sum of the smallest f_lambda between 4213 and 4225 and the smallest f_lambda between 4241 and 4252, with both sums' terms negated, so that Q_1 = 813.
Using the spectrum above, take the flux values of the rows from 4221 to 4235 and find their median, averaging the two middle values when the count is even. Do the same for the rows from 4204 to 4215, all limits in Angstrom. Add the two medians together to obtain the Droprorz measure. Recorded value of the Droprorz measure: 29.9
